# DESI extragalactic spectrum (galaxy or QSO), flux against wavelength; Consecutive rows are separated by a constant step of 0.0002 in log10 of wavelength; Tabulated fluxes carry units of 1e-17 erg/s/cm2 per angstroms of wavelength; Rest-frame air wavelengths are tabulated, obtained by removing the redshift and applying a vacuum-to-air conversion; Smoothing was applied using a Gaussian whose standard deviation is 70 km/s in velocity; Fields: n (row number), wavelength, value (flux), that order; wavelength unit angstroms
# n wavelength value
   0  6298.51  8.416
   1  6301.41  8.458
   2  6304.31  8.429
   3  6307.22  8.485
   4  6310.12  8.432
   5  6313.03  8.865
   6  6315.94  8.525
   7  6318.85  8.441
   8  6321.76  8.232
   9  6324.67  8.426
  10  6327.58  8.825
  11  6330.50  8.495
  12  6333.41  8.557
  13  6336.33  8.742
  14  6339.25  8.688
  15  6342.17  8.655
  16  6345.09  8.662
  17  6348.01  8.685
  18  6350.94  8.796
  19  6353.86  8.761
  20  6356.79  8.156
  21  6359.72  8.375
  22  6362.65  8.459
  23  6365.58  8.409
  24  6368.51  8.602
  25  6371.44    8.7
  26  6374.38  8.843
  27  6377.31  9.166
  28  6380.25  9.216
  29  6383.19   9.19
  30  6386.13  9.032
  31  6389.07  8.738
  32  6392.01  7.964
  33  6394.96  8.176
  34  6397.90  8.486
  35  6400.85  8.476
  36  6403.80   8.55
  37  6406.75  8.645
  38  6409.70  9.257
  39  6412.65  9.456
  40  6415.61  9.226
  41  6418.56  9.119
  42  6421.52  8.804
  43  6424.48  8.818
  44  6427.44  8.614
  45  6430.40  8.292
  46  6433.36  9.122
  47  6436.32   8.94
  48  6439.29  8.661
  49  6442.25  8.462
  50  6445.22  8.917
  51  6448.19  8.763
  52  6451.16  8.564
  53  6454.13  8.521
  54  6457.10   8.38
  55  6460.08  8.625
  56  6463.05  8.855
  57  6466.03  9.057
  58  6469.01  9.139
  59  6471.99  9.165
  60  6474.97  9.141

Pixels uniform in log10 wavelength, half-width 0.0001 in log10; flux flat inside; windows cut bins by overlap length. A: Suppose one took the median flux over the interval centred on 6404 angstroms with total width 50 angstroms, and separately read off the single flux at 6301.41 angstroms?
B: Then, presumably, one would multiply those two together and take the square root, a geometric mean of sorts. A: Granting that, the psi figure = 8.63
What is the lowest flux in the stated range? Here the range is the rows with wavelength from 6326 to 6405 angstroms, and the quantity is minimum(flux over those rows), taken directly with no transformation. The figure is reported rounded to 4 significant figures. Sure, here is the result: 7.964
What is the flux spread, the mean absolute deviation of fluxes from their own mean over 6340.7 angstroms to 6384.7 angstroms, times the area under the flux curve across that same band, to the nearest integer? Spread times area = 87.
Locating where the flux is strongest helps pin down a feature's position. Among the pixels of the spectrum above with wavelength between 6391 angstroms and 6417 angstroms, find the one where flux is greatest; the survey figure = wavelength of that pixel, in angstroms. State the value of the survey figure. 6412.65 angstroms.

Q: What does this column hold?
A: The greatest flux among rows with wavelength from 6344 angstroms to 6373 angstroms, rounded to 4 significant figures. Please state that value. 8.796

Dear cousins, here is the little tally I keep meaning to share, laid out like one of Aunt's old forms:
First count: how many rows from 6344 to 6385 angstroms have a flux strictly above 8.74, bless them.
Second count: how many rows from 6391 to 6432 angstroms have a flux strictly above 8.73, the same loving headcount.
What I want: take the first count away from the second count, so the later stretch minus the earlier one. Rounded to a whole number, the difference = 0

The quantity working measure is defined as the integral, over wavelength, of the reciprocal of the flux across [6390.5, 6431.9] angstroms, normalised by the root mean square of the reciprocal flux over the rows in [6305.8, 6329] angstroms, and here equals 41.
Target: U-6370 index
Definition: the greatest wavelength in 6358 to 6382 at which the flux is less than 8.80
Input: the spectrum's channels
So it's 6371.44 angstroms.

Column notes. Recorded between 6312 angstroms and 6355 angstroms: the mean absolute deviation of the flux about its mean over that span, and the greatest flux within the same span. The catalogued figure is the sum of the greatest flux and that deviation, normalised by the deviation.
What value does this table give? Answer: 63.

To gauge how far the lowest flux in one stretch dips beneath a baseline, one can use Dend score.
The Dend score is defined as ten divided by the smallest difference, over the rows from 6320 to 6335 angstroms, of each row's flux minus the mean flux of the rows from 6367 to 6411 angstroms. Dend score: -20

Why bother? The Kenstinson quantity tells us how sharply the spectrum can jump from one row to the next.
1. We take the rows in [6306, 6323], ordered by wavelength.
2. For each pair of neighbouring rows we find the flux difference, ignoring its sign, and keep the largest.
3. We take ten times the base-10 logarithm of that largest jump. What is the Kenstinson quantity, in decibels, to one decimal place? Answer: -3.6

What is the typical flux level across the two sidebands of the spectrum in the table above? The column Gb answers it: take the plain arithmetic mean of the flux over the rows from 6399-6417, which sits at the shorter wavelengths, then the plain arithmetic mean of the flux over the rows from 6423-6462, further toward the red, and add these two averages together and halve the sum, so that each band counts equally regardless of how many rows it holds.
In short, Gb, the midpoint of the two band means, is 8.80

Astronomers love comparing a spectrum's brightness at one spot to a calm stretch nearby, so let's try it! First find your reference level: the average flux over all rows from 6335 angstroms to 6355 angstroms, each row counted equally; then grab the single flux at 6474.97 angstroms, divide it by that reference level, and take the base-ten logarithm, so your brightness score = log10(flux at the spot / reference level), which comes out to 0.021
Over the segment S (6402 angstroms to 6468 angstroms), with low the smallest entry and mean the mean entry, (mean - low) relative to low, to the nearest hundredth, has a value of 0.06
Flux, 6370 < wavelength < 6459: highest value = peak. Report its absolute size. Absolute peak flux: 9.5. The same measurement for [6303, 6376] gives 8.9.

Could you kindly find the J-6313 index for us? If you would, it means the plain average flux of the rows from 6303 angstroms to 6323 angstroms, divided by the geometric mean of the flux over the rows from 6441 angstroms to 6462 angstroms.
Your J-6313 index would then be 0.987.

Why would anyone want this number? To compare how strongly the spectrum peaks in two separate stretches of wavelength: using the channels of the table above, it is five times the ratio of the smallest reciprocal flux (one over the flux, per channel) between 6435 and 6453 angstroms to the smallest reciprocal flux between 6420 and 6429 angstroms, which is 4.93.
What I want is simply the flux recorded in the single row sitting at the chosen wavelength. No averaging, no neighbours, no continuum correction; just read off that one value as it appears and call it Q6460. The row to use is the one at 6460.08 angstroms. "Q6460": 8.625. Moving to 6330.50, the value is 8.495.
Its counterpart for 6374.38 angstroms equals 8.843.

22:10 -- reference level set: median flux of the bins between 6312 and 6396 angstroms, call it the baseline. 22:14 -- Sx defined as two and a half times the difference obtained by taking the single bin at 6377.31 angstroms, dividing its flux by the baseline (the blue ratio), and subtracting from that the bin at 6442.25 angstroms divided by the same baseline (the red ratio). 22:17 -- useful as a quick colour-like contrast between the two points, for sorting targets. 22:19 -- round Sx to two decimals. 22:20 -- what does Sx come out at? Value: 0.20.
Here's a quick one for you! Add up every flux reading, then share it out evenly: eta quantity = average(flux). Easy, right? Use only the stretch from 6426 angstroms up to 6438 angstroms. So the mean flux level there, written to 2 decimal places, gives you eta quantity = 8.74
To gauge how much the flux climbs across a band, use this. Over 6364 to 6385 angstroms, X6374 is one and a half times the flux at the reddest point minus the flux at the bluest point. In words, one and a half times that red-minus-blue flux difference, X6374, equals 1.2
